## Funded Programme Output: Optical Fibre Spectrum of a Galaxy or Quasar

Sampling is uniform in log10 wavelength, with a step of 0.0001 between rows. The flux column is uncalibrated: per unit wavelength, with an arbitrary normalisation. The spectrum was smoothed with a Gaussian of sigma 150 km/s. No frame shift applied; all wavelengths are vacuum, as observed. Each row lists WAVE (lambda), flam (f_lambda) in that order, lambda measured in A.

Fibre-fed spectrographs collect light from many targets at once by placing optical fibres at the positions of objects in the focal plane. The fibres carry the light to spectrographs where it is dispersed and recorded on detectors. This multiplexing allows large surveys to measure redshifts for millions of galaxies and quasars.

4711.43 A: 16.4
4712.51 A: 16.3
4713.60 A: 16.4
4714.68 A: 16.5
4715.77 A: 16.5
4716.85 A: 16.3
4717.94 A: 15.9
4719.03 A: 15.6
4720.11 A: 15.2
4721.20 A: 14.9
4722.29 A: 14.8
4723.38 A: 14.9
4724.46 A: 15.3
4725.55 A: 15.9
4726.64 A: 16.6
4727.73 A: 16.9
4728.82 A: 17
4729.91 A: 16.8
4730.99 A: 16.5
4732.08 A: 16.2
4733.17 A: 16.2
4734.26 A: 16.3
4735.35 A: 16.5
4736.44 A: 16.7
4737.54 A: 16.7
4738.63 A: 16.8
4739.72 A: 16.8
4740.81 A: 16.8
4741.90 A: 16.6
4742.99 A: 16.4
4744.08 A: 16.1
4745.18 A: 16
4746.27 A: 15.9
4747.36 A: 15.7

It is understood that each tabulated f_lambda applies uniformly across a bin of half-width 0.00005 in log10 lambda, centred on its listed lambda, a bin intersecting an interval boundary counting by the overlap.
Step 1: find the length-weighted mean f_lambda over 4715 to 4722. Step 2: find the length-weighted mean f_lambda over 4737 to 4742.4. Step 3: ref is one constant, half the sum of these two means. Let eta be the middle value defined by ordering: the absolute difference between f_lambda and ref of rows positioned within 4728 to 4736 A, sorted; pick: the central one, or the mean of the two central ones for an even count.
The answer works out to 0.26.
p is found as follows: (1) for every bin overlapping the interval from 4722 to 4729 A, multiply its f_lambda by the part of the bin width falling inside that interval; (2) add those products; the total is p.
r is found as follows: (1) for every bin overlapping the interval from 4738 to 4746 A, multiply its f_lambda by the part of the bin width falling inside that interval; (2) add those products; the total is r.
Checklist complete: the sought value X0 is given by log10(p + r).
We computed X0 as 2.39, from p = 111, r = 132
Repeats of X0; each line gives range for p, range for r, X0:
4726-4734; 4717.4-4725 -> 2.40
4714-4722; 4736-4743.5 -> 2.40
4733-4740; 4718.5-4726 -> 2.36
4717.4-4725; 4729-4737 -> 2.39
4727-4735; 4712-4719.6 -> 2.41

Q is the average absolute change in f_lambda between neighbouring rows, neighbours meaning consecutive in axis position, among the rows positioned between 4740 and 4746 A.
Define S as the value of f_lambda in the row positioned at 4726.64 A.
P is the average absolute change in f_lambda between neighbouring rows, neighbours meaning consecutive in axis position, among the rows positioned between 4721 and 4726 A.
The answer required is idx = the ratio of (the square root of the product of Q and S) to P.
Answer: 6.1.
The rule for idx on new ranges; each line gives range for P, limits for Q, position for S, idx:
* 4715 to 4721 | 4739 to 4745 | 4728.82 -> 5.3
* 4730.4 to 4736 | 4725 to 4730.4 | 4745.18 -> 15.2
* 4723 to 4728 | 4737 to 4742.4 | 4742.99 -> 2.2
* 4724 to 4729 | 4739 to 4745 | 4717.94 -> 3.9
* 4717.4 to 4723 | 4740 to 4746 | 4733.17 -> 6.5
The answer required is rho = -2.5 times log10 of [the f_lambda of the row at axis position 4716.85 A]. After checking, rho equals -3.030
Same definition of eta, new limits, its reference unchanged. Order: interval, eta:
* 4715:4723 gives 0.64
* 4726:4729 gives 0.66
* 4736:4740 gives 0.51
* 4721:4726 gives 1.34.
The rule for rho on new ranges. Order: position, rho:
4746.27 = -3.003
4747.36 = -2.990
